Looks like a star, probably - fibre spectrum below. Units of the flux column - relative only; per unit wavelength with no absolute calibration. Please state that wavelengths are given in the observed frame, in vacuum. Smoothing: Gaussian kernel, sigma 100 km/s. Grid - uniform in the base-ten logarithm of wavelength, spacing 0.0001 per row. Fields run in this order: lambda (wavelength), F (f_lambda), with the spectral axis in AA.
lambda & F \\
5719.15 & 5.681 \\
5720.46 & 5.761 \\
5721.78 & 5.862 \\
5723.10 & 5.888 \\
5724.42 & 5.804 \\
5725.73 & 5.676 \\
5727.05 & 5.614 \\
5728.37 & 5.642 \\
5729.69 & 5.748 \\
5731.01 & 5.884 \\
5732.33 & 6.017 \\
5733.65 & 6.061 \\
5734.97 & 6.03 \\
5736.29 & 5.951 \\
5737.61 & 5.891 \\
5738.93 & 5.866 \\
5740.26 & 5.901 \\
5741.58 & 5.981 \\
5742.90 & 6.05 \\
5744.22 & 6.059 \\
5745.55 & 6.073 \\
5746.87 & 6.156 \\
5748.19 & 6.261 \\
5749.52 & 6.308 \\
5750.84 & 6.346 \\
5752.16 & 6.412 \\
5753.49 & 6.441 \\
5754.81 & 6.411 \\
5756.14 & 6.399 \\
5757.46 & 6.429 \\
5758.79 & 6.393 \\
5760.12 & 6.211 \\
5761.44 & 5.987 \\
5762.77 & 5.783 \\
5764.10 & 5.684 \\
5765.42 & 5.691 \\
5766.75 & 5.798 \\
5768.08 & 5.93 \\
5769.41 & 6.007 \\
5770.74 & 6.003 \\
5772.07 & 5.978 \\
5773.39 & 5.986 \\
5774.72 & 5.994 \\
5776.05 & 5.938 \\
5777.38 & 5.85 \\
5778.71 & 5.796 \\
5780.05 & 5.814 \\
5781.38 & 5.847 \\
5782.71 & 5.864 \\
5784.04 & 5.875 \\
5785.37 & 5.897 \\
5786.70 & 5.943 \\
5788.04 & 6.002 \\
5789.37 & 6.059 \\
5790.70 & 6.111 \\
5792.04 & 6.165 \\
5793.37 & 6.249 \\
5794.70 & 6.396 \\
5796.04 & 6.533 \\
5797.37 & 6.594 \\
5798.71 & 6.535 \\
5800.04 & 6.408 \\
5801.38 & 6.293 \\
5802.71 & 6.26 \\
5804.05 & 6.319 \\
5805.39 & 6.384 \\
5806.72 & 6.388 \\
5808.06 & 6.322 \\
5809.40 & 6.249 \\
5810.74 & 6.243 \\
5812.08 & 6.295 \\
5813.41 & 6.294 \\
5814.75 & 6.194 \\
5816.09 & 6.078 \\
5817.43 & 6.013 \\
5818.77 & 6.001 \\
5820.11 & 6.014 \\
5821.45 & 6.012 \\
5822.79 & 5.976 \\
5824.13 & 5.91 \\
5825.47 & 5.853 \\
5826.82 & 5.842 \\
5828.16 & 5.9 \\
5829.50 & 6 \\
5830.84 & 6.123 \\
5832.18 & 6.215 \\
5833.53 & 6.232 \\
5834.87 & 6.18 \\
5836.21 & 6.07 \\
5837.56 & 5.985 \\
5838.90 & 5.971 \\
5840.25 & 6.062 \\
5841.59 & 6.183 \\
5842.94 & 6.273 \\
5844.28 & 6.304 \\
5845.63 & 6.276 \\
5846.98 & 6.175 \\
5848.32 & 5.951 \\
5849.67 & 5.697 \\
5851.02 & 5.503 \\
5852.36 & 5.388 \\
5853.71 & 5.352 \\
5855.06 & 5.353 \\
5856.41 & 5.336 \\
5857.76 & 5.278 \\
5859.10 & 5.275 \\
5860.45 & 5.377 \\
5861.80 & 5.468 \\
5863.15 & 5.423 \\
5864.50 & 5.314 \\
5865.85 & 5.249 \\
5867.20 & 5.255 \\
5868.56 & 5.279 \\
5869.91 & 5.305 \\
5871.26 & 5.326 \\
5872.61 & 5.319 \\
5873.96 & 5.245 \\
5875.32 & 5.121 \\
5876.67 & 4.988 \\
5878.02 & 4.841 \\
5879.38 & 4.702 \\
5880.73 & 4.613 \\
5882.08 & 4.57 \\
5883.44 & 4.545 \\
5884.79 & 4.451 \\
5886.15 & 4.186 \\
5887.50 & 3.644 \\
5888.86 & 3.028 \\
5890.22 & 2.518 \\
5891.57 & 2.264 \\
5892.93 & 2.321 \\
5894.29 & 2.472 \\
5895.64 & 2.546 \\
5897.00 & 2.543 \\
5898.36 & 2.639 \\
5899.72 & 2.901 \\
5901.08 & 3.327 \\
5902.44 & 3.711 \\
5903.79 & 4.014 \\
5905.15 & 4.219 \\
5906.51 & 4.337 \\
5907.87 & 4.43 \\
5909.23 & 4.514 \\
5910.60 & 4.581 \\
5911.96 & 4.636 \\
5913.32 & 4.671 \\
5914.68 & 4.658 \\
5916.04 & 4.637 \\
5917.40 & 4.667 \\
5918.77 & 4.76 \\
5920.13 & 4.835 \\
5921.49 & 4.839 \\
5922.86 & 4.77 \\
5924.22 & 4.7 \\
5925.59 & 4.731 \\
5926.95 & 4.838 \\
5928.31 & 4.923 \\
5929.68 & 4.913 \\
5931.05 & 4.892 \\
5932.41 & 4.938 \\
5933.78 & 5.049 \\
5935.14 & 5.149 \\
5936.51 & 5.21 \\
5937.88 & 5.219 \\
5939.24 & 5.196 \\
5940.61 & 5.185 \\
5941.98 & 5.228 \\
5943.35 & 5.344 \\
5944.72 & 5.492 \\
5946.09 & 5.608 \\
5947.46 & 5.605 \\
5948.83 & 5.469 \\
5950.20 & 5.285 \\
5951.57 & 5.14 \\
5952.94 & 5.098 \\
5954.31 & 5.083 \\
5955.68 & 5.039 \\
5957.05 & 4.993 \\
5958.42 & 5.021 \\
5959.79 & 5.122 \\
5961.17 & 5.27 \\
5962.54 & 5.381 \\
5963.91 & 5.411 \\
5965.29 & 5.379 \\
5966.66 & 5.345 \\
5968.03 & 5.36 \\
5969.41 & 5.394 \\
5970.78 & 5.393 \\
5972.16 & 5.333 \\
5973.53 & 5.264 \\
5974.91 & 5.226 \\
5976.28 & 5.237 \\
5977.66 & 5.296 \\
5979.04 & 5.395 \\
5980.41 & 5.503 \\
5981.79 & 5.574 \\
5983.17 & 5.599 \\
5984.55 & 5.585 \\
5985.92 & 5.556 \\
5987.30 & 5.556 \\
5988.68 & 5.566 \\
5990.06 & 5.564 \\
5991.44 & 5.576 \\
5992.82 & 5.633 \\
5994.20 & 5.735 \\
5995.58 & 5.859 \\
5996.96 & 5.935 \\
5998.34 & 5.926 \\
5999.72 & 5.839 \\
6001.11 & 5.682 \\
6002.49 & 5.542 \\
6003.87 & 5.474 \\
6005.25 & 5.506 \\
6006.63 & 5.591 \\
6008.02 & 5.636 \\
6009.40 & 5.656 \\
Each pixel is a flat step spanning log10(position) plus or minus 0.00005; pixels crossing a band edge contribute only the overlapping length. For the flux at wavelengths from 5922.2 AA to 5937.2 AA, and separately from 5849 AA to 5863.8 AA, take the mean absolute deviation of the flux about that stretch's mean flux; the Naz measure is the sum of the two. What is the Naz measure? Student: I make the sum 0.21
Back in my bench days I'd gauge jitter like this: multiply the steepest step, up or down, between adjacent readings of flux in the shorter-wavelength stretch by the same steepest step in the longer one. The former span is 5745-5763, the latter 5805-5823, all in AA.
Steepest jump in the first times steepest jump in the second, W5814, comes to 0.026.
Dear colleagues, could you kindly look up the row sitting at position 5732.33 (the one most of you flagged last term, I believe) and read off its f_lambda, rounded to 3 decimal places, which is 6.017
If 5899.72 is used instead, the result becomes 2.901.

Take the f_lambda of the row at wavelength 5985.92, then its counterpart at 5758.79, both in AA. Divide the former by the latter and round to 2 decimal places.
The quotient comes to 0.87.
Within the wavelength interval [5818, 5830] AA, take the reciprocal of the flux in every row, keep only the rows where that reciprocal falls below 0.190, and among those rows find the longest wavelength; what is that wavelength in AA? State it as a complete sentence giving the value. 5829.50 AA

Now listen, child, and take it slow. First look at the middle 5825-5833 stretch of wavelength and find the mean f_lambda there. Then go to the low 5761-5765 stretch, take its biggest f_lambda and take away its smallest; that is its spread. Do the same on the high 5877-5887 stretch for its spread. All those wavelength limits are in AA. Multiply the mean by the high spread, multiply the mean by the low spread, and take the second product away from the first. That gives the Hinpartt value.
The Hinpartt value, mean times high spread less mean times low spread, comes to 2.1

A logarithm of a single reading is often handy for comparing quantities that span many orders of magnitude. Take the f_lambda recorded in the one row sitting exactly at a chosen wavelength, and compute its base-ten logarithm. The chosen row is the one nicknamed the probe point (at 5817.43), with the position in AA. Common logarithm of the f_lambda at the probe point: 0.779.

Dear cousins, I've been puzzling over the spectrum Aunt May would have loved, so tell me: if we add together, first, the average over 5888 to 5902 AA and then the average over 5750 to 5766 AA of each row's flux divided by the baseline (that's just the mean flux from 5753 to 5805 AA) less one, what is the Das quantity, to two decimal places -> -0.55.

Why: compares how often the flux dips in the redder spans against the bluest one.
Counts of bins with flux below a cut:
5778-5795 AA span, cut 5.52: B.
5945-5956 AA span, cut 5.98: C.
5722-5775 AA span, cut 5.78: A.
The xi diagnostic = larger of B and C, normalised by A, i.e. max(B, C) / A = 1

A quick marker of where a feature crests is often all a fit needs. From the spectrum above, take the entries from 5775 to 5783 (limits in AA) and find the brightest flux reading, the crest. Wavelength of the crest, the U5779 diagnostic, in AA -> 5776.05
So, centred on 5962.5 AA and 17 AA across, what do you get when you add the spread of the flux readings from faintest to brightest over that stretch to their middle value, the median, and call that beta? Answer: 5.8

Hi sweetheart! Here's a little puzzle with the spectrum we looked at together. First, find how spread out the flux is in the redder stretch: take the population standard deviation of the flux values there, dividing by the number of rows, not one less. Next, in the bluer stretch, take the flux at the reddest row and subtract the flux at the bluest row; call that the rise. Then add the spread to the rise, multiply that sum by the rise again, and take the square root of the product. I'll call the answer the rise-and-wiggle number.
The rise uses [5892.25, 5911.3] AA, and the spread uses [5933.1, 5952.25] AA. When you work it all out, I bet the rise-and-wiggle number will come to 2.3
